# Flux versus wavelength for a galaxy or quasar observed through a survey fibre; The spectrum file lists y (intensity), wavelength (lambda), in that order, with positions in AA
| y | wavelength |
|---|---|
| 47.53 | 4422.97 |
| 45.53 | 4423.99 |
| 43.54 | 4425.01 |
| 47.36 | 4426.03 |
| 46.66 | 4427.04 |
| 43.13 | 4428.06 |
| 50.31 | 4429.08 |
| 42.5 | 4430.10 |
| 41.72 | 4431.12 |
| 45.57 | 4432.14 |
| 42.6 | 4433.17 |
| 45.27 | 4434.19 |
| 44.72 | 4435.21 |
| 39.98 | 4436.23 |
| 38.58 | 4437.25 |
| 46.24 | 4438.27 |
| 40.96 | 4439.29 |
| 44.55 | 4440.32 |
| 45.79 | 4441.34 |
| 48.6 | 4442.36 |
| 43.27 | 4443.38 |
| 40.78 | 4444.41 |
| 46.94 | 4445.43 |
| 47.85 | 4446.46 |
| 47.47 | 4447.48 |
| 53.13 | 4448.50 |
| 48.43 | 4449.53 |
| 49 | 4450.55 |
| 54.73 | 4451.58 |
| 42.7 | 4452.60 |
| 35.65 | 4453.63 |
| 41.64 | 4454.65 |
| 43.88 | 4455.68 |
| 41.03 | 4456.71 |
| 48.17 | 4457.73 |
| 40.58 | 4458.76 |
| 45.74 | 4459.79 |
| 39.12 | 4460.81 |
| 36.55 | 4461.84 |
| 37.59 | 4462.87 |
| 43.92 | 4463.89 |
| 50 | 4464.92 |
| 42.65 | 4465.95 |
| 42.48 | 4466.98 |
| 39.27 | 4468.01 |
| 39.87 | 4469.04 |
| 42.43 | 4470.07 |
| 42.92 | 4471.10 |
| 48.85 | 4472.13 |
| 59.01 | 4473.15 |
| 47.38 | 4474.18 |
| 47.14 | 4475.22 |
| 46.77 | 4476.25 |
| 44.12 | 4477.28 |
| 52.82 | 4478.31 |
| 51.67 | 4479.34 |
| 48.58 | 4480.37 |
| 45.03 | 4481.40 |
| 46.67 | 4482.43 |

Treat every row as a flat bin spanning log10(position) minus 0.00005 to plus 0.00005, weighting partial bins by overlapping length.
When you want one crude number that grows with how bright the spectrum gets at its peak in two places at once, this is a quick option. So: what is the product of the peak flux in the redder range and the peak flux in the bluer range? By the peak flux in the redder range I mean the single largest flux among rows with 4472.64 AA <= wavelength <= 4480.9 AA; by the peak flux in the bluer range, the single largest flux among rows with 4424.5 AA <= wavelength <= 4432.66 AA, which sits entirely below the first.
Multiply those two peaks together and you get 2969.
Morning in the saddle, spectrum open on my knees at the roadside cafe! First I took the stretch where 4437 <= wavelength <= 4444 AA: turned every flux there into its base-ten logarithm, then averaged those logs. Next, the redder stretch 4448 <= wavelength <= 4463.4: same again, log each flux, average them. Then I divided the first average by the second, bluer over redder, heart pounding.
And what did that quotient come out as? 1.00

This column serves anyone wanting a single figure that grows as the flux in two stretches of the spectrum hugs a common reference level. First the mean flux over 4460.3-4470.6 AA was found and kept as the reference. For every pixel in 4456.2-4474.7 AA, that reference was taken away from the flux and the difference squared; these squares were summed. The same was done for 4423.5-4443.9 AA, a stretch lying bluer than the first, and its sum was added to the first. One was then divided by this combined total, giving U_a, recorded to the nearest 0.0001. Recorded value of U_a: 0.0011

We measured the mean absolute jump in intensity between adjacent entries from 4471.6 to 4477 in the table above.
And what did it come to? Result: 5.6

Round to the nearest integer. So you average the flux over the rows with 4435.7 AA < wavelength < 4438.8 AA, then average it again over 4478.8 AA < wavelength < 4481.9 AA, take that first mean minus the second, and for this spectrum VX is -7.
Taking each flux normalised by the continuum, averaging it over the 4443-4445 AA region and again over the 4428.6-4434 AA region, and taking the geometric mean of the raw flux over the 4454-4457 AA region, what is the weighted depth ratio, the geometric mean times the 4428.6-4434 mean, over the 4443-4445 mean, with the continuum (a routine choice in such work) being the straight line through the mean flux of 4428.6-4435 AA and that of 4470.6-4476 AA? 46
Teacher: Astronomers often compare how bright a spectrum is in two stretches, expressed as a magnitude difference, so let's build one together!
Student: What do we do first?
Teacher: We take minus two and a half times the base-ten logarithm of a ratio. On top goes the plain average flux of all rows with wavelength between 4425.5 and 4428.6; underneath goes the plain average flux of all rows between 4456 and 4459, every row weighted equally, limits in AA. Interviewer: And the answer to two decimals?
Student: -0.06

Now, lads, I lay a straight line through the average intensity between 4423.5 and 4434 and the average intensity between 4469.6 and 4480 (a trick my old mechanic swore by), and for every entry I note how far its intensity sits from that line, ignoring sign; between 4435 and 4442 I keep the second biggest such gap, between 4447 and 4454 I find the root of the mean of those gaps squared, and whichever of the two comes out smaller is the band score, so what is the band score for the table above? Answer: 5.48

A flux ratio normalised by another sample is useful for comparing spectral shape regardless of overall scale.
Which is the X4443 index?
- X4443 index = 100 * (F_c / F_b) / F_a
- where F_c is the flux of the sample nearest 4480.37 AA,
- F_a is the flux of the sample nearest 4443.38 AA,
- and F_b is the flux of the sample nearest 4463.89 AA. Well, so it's 2.56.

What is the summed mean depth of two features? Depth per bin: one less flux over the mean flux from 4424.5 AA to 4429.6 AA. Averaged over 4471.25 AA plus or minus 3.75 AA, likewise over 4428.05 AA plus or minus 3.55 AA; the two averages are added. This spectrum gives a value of 0.037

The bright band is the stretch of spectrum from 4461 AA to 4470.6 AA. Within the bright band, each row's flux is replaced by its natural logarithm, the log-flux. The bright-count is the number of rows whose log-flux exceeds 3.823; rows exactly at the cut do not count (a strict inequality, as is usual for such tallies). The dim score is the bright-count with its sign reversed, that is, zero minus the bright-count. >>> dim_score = -1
